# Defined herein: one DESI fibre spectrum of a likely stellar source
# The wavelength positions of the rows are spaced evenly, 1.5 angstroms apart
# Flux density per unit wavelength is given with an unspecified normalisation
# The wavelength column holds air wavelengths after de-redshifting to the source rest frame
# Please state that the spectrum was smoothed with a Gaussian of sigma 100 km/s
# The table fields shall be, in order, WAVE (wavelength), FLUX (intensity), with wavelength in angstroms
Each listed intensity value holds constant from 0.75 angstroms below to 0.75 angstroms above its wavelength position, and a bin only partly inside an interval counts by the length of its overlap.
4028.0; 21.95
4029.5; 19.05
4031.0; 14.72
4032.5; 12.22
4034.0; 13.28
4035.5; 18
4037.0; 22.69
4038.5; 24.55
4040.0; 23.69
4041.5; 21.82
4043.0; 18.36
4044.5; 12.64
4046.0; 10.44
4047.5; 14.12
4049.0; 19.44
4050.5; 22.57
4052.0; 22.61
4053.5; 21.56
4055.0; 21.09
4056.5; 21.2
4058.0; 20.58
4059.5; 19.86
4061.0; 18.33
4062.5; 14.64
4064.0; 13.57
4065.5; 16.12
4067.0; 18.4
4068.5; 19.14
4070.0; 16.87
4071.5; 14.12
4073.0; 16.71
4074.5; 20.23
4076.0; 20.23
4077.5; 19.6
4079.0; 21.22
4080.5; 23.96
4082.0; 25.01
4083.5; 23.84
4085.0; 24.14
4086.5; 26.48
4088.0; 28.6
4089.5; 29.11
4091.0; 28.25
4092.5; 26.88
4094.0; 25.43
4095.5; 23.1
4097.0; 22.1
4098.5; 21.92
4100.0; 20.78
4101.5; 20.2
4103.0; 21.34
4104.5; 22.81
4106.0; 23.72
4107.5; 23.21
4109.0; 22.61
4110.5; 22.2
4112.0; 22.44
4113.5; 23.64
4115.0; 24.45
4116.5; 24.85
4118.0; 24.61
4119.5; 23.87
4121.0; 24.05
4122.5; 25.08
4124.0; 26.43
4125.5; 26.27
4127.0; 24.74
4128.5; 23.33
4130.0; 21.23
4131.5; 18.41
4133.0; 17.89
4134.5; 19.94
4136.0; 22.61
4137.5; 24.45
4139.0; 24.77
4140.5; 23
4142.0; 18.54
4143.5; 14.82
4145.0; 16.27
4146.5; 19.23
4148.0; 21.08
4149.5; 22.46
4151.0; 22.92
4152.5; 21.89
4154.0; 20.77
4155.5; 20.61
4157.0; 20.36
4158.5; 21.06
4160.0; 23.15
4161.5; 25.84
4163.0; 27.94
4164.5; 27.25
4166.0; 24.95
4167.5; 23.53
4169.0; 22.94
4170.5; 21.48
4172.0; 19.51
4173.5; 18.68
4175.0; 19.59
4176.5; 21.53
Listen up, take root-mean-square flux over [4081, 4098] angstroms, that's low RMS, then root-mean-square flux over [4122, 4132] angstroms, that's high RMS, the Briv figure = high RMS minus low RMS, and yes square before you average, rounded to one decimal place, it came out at -2.0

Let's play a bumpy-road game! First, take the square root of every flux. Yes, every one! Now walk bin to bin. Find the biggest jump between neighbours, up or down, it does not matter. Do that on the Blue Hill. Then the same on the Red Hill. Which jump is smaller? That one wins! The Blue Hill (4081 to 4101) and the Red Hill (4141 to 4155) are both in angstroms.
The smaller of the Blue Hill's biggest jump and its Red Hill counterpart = 0.24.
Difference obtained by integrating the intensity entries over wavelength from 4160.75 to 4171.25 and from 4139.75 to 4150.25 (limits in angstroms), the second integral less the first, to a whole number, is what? -58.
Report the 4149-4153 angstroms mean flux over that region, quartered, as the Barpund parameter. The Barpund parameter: 5.61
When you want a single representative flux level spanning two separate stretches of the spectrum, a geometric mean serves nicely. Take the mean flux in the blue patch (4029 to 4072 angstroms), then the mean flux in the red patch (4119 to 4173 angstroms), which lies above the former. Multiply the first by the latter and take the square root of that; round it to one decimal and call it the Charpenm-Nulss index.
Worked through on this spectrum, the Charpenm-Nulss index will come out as 20.1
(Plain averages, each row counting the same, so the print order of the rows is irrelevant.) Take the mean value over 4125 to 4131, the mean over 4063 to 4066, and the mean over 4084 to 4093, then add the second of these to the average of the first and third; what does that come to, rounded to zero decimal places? 40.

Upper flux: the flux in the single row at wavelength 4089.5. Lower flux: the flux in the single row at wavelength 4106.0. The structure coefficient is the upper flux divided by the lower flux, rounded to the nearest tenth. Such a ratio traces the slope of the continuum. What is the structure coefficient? 1.2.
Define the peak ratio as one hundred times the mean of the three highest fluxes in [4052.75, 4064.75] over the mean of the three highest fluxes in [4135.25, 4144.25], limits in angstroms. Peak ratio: 88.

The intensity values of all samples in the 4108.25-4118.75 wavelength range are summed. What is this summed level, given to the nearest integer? 165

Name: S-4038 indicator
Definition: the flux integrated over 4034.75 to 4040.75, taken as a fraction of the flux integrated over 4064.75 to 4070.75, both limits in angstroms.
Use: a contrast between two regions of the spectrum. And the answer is 1.26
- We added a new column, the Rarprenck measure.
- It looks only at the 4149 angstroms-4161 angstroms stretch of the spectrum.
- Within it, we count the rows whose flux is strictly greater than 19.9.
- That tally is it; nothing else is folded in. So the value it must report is 8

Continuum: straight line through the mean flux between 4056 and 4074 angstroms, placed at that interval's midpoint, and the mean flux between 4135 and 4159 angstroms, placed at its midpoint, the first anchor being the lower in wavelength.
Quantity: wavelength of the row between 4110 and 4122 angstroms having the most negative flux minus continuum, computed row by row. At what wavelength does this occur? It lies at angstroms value 4110.5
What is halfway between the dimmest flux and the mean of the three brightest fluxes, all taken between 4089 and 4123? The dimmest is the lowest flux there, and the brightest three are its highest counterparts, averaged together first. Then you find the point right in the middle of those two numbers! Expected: 24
